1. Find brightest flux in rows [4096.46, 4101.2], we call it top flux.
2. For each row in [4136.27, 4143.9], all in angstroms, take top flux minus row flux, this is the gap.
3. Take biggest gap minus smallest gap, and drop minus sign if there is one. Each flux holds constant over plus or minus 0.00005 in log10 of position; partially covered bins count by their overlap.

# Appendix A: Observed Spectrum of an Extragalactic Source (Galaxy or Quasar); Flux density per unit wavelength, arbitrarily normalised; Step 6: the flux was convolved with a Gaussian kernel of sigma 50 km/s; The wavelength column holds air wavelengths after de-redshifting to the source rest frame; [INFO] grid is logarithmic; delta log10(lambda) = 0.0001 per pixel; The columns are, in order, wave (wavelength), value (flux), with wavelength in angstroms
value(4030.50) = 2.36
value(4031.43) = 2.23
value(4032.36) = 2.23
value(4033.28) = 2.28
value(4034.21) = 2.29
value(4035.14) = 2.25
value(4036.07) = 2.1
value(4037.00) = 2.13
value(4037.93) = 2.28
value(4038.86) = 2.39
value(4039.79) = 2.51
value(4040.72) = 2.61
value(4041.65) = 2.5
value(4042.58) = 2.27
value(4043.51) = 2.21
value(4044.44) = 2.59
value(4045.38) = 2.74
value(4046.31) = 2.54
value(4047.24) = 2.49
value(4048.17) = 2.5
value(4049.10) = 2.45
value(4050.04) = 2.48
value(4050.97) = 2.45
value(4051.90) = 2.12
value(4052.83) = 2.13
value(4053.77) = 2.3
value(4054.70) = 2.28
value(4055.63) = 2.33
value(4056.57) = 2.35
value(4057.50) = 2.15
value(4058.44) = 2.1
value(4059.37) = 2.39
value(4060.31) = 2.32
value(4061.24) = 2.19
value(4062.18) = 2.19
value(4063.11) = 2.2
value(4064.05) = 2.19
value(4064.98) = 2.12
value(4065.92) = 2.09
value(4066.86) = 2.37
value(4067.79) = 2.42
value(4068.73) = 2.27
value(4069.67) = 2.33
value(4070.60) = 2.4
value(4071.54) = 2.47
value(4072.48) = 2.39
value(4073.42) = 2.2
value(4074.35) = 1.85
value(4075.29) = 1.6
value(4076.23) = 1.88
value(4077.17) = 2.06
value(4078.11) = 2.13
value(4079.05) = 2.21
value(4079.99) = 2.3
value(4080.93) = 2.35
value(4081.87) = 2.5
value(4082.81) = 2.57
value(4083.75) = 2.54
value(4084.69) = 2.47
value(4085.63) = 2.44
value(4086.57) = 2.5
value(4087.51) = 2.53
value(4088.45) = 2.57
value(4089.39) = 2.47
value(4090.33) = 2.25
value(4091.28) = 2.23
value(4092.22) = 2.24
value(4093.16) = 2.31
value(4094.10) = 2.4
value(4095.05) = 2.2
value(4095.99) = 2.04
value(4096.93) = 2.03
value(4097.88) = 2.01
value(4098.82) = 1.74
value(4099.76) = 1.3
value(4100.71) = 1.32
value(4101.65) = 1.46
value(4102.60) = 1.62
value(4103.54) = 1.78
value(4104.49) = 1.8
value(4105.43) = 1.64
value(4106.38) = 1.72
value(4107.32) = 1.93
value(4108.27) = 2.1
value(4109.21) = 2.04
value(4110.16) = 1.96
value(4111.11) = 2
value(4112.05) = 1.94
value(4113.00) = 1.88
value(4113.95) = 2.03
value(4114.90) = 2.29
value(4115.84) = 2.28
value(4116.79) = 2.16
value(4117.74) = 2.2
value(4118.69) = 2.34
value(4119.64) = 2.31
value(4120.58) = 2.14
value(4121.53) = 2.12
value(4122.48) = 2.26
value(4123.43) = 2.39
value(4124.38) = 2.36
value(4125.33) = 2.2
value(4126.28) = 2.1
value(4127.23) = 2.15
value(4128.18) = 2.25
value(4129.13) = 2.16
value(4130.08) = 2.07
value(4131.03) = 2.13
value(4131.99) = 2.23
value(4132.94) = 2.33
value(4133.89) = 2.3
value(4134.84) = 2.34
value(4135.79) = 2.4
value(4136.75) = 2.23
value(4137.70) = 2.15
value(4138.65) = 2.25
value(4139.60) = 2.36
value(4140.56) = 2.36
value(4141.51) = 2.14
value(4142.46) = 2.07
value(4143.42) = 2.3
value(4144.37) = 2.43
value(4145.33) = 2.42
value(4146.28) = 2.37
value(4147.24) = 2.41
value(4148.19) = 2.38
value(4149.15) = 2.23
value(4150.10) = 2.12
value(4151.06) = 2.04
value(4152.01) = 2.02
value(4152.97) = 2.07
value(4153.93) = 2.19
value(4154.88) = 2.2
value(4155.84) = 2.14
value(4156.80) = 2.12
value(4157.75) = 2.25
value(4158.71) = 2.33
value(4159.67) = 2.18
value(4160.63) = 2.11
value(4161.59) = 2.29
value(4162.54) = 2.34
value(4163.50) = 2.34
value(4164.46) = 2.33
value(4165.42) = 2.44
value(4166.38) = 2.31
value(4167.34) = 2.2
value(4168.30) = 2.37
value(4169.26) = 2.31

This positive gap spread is 0.29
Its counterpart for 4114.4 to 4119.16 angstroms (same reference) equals 0.18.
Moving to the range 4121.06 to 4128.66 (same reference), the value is 0.29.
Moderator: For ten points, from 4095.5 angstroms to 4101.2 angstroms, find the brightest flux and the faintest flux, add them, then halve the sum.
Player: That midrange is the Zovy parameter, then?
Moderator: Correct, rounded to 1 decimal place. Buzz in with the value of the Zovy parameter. 1.7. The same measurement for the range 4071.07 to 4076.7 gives 2.0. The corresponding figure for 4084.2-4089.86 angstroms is 2.5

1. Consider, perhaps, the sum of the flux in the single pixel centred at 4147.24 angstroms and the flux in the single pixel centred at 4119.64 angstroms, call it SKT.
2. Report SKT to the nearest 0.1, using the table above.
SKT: 4.7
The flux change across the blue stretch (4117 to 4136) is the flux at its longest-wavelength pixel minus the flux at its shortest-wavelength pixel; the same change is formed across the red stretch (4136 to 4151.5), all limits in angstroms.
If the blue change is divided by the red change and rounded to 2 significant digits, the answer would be -1.1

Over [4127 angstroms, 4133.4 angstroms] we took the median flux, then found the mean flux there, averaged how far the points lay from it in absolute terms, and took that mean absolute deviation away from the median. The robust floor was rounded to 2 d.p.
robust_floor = 2.09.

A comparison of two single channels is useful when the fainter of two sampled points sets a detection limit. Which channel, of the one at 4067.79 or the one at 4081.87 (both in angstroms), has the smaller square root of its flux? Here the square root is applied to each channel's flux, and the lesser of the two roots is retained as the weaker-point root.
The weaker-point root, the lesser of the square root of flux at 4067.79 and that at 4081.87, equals 1.56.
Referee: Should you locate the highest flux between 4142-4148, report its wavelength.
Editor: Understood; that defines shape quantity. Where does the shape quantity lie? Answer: 4144.37 angstroms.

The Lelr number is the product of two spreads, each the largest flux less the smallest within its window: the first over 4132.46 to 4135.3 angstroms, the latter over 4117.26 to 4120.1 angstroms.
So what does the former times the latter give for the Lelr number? 0.006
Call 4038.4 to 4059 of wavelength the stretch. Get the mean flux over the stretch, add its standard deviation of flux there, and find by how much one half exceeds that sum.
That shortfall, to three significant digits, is -2.06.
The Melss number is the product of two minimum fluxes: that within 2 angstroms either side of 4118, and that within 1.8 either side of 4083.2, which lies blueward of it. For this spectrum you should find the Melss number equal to 5.3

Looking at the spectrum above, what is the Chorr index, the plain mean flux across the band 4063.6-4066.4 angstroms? 2.13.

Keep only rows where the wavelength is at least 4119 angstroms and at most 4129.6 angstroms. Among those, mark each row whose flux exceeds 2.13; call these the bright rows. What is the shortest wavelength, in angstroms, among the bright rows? 4119.64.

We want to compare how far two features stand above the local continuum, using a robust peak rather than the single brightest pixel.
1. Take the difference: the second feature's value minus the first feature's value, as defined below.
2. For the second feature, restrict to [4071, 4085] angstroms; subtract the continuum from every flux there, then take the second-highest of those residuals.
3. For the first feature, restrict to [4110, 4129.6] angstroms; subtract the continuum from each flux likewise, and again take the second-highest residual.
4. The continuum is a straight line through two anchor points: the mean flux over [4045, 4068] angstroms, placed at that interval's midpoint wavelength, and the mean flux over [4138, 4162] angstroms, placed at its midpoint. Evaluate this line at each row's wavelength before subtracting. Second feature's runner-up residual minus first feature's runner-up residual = 0.14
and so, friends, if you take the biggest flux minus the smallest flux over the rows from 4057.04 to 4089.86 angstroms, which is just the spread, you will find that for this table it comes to 0.97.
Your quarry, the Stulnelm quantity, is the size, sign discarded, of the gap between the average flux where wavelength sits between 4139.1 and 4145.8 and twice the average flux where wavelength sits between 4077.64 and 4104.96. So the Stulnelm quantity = 2.0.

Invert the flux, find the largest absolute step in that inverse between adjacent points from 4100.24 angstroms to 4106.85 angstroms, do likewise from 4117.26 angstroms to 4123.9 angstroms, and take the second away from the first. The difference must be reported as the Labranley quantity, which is 0.038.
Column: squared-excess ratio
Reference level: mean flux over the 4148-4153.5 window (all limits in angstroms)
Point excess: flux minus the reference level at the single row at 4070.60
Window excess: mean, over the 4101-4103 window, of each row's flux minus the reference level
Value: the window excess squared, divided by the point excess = 1.4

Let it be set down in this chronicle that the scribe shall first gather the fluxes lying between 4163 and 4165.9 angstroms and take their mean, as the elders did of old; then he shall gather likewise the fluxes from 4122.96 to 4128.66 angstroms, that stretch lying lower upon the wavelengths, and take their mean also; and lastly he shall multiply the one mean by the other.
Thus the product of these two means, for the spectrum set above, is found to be 5.31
